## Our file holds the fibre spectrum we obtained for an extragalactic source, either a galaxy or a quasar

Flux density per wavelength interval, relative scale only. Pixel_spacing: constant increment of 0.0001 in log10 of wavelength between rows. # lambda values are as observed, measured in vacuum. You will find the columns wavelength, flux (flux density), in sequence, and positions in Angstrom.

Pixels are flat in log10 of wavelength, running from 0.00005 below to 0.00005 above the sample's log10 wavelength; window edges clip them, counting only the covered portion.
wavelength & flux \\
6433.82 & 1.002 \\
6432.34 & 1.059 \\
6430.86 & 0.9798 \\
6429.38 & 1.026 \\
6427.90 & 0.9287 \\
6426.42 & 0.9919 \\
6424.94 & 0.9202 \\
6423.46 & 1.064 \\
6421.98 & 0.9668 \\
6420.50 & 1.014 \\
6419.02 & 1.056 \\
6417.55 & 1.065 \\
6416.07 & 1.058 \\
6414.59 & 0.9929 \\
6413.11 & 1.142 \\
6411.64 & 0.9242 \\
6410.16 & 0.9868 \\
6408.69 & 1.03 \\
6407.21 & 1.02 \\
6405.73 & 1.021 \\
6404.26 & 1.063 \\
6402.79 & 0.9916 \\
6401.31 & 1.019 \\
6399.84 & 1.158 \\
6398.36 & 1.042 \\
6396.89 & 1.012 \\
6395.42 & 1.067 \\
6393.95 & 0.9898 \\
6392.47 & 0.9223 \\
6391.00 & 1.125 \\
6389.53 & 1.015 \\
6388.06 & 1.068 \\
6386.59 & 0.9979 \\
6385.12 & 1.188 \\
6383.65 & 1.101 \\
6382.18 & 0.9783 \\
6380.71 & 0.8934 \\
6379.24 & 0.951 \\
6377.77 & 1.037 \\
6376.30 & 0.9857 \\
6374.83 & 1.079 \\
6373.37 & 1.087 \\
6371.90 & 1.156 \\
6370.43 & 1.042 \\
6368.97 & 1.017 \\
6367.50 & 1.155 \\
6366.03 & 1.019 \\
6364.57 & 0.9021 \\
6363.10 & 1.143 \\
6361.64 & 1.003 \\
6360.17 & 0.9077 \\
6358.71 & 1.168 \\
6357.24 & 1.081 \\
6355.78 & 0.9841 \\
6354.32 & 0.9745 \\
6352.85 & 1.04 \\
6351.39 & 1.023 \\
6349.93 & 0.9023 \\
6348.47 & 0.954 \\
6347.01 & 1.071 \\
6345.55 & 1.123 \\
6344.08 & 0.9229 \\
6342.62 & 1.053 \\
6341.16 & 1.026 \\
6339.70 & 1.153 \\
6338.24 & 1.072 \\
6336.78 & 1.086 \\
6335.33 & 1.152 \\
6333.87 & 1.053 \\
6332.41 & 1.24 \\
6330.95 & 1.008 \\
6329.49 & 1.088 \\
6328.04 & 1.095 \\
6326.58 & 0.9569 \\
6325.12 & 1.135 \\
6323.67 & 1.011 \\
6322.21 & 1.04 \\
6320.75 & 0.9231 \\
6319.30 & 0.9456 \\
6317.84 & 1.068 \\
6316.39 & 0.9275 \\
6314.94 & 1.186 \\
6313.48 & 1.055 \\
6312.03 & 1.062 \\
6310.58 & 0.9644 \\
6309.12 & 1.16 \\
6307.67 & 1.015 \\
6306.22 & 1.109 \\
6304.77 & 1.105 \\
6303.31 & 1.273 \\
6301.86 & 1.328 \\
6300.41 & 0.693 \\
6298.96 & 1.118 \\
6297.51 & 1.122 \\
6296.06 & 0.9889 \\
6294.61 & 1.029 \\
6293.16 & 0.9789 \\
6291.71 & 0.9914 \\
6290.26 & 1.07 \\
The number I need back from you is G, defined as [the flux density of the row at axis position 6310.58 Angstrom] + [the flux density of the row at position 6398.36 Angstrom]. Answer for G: 2.01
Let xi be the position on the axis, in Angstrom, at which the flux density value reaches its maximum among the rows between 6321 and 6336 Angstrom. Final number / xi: 6332.41 Angstrom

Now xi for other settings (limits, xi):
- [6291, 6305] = 6301.86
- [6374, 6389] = 6385.12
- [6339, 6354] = 6339.70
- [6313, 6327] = 6314.94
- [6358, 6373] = 6358.71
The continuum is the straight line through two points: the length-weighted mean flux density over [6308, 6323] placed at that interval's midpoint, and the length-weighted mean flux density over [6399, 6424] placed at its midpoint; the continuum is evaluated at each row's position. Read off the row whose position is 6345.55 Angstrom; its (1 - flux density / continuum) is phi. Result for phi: -0.09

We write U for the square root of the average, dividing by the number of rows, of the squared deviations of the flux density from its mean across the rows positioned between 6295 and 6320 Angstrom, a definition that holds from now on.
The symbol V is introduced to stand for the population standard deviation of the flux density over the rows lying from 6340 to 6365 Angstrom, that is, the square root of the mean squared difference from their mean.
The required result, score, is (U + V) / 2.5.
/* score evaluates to 0.089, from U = 0.141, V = 0.082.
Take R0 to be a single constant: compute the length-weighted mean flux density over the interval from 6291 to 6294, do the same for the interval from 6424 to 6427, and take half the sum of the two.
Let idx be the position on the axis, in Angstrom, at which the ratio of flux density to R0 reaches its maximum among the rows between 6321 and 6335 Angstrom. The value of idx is 6332.41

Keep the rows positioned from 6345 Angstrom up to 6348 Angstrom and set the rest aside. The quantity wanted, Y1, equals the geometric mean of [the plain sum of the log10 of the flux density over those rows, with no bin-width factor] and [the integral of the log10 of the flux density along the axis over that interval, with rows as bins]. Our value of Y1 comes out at 0.091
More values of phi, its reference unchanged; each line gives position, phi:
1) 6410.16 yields 0.04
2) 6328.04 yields -0.06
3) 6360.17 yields 0.12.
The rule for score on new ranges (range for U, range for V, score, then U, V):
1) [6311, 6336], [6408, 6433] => 0.058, 0.087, 0.058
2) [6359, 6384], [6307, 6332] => 0.064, 0.083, 0.077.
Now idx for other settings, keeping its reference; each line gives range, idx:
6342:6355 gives 6345.55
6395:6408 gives 6399.84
